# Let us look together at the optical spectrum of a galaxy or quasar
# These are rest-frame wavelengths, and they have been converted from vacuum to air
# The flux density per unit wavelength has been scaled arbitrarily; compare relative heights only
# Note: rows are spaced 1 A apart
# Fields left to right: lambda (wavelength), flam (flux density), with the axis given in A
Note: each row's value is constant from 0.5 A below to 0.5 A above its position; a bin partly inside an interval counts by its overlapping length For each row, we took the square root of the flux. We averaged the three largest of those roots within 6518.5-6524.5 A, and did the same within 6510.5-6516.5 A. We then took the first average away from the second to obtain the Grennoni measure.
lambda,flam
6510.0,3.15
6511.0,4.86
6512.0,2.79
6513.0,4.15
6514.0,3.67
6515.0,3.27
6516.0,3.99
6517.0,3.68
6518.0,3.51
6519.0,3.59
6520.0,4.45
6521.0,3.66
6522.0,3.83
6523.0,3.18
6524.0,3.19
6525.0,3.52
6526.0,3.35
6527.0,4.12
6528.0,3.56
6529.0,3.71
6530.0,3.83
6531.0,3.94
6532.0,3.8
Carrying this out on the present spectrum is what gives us 0.087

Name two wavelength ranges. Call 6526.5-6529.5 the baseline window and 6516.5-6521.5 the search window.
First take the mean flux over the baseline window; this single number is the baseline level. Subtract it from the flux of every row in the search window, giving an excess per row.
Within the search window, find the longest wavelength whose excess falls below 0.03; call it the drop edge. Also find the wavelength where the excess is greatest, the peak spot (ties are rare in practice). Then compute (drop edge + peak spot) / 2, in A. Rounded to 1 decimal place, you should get 6520.5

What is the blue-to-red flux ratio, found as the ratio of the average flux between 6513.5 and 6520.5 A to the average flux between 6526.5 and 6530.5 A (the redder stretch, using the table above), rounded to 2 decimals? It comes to 0.98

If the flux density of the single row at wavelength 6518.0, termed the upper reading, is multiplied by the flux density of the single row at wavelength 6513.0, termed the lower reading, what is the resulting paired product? 14.6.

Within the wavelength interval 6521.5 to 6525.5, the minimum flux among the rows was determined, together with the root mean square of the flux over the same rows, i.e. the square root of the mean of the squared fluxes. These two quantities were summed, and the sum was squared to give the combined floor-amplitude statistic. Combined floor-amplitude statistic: 43.8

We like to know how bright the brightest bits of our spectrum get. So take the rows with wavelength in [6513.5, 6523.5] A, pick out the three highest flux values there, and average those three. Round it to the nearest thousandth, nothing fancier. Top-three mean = 4.090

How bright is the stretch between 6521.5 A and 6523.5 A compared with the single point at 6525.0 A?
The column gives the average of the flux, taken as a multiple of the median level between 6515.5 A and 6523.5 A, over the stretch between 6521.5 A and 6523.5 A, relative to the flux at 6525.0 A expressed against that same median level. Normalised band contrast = 1.00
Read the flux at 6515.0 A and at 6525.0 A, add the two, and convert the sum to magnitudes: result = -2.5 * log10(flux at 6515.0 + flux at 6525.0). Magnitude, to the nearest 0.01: -2.08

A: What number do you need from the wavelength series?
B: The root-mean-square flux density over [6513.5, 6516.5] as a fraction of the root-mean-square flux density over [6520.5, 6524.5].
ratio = 1.05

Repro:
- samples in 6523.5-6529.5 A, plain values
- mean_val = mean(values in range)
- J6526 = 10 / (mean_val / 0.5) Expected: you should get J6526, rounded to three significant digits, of 1.40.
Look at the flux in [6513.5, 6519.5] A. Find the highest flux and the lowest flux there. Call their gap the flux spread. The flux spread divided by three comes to 0.24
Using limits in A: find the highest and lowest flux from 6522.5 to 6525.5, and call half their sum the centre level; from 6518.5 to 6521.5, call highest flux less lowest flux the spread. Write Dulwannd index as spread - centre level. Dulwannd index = -2.49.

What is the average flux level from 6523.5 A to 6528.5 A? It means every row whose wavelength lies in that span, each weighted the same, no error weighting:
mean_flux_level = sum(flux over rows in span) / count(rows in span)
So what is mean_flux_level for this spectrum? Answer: 3.55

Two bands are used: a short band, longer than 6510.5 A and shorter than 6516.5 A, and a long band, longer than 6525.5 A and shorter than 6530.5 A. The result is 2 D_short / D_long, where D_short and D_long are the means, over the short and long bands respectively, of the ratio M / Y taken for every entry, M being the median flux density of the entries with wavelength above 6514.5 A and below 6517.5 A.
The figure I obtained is 2.01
